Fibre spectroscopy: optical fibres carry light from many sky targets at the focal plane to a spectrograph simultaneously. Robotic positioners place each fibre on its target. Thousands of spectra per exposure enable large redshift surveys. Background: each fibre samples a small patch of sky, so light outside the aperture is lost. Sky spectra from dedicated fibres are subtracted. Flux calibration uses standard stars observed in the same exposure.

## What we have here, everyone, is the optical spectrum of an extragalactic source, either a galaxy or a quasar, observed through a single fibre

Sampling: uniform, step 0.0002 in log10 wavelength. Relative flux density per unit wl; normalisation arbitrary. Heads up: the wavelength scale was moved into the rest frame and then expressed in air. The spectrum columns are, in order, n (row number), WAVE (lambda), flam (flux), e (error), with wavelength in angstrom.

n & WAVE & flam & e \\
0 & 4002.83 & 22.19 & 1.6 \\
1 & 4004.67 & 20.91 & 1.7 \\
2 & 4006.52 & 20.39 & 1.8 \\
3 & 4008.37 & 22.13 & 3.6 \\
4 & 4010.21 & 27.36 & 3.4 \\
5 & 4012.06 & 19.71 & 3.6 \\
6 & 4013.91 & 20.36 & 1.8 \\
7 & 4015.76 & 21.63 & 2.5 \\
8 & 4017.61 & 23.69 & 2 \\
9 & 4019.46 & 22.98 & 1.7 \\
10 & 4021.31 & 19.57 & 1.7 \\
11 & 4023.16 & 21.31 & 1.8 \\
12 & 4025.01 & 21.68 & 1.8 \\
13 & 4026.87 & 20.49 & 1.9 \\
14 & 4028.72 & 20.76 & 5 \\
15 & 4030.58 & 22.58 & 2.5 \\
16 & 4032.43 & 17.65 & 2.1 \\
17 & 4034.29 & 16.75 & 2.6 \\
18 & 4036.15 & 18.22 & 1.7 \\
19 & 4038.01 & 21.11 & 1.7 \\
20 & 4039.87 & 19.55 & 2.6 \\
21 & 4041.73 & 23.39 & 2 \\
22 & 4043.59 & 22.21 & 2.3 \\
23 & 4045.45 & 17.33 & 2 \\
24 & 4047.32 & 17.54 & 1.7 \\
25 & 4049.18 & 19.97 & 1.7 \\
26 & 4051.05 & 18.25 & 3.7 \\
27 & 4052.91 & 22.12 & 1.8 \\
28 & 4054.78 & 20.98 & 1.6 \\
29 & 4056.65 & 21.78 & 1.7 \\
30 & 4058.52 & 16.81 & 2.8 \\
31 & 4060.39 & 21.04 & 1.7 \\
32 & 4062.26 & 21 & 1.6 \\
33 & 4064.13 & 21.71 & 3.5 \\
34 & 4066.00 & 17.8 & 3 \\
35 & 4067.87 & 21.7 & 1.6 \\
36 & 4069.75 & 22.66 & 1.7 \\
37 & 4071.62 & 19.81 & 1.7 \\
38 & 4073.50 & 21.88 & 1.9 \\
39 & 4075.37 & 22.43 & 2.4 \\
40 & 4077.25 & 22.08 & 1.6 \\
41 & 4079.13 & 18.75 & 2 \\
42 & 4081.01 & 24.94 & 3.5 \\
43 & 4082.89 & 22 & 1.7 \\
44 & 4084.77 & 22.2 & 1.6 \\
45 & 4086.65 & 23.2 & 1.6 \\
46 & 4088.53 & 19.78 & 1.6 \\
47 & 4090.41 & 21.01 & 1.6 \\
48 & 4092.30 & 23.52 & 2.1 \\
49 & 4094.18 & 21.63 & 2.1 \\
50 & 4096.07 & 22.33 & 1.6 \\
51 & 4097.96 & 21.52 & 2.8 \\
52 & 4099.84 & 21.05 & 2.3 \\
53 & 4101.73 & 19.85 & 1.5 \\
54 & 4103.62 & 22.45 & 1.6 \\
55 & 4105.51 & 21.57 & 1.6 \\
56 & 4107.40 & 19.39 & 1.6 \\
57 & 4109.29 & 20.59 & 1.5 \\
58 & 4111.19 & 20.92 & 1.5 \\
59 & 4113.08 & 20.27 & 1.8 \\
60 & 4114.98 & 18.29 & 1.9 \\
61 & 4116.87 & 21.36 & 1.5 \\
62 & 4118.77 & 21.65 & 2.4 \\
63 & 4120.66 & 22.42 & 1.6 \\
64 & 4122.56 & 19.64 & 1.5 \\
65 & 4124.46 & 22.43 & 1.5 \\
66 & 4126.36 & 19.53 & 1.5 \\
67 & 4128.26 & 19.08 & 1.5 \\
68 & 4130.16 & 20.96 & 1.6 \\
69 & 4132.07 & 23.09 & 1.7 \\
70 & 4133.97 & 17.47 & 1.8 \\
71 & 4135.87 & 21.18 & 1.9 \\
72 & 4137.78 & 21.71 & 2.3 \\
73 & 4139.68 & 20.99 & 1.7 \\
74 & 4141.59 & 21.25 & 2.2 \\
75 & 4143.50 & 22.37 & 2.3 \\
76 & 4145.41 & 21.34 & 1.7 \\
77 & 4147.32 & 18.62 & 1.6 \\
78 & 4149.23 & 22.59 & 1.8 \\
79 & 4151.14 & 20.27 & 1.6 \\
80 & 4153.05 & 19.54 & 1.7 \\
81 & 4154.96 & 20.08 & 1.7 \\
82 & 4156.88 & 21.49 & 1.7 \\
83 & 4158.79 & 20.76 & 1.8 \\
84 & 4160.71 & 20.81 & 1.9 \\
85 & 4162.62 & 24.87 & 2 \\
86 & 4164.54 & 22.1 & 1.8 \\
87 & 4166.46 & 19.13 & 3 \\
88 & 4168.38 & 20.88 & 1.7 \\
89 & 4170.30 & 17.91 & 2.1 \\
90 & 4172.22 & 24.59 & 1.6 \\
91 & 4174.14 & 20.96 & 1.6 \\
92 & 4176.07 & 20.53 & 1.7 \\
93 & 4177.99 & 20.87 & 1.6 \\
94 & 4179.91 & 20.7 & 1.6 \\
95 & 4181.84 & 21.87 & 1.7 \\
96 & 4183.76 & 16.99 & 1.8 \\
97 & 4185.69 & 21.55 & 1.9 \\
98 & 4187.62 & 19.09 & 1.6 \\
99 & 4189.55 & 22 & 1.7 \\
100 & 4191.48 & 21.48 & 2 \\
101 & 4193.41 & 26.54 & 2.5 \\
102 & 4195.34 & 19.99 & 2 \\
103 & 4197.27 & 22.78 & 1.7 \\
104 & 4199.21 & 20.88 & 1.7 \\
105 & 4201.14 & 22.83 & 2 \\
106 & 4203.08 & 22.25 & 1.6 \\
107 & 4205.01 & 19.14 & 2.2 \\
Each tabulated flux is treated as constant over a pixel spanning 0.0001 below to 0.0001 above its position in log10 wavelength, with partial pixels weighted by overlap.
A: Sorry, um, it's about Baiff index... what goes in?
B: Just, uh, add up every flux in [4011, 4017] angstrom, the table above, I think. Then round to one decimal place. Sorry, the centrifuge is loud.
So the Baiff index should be 61.7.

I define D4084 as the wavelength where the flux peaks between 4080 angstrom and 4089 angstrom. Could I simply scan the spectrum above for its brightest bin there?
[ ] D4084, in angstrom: 4081.01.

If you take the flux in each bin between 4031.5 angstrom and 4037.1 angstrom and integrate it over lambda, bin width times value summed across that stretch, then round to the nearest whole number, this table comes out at 98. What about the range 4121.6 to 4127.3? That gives 117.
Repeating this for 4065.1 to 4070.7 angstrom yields 116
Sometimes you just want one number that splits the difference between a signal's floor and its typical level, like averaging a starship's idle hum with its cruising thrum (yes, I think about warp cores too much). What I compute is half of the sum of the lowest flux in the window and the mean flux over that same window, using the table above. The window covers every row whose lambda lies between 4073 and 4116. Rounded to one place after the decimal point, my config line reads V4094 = 19.8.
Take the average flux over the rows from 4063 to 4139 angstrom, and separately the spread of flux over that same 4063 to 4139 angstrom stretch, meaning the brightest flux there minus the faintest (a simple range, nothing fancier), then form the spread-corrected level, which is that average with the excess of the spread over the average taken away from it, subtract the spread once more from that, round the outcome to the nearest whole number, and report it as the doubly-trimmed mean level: 27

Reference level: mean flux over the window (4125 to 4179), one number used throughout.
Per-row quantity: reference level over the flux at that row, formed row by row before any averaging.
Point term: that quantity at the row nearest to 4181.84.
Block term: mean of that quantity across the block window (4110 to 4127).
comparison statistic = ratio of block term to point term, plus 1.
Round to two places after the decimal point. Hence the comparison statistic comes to 2.06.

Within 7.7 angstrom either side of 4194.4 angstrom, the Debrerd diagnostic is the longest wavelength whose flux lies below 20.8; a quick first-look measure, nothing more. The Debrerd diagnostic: 4195.34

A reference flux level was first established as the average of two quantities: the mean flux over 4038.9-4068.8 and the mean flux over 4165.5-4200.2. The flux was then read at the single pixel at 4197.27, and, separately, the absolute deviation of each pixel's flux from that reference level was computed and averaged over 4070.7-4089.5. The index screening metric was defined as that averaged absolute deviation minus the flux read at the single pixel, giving -21.0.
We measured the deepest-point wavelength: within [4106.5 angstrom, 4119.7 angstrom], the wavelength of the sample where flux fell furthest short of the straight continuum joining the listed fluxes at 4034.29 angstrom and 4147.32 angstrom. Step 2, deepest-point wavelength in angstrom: 4114.98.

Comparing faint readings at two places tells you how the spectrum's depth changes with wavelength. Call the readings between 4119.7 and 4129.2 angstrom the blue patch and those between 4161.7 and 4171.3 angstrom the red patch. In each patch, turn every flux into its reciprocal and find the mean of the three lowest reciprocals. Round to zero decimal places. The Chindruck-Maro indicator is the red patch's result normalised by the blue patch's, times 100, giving 95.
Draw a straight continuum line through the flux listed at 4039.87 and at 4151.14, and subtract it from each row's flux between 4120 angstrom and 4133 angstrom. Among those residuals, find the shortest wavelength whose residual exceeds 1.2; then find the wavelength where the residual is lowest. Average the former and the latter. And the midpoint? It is 4124.5 angstrom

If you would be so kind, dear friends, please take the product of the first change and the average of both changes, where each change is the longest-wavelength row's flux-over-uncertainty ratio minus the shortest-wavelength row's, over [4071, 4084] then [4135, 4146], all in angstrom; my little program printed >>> 1.7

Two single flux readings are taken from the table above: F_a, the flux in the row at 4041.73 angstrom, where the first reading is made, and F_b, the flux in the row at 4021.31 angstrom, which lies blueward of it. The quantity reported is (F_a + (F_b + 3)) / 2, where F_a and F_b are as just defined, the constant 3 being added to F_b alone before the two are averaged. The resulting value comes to 23.0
